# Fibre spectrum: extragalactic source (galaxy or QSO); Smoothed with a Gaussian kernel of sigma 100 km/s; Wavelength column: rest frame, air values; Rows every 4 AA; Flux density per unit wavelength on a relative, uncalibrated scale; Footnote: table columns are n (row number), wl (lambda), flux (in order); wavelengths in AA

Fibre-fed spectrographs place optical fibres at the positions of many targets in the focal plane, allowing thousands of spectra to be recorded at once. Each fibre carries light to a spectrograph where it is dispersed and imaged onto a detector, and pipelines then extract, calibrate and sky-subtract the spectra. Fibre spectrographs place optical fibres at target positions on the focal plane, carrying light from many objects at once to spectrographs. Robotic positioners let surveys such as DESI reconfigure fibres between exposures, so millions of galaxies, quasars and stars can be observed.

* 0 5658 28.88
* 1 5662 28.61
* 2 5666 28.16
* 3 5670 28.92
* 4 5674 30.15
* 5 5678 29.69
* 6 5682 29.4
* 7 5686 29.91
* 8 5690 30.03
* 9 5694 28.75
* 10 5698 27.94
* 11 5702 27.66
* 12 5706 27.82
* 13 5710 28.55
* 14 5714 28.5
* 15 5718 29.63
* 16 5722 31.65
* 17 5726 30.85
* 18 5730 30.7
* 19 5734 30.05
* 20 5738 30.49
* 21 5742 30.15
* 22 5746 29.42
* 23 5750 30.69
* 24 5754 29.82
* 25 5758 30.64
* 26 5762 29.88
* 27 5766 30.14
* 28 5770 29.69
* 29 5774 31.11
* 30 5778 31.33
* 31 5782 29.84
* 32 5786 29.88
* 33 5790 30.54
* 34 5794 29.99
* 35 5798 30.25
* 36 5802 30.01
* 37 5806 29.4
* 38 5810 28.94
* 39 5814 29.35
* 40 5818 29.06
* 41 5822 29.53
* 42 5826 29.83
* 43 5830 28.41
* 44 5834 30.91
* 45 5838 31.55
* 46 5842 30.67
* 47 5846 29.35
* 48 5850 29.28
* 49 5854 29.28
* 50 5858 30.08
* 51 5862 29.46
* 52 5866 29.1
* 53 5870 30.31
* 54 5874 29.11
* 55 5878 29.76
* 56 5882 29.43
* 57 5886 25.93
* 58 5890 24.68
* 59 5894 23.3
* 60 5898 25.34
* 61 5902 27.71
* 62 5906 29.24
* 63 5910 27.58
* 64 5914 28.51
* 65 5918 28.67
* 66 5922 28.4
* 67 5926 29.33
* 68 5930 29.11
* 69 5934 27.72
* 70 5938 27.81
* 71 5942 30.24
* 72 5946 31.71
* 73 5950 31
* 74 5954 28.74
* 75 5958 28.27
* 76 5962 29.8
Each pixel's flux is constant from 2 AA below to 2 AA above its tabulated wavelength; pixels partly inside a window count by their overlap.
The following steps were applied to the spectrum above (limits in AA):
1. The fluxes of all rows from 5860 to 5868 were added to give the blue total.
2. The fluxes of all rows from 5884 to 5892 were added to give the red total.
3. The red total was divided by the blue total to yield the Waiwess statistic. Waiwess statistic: 0.86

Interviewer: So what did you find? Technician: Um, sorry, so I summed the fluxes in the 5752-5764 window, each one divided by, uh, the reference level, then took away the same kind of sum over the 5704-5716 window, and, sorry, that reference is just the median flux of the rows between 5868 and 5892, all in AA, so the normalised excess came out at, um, 0.19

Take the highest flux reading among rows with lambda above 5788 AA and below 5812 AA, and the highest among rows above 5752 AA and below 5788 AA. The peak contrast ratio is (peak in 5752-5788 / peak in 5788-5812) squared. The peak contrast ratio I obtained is 1.05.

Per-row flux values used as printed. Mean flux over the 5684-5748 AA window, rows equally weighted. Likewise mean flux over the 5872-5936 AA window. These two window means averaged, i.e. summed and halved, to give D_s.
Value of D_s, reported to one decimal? 28.6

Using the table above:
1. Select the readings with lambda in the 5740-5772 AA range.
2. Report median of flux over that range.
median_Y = 30.01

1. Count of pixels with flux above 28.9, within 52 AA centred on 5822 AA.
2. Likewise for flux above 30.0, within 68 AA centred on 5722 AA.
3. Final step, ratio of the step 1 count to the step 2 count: 1.5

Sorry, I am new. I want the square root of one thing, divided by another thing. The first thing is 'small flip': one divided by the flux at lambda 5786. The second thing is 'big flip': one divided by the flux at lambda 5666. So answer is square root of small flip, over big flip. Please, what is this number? 5.15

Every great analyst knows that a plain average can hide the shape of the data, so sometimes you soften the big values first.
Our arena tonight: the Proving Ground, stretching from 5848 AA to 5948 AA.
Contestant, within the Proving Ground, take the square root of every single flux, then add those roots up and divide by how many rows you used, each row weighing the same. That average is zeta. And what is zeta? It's 5.33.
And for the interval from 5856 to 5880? 5.44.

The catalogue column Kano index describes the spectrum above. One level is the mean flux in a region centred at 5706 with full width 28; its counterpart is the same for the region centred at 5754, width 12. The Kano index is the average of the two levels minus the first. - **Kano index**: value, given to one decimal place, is 1.0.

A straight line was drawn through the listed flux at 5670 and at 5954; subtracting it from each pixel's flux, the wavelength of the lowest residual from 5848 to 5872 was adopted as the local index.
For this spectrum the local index 5866 AA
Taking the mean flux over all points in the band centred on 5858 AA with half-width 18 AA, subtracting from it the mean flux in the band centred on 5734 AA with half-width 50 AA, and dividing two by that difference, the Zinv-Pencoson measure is -10.9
